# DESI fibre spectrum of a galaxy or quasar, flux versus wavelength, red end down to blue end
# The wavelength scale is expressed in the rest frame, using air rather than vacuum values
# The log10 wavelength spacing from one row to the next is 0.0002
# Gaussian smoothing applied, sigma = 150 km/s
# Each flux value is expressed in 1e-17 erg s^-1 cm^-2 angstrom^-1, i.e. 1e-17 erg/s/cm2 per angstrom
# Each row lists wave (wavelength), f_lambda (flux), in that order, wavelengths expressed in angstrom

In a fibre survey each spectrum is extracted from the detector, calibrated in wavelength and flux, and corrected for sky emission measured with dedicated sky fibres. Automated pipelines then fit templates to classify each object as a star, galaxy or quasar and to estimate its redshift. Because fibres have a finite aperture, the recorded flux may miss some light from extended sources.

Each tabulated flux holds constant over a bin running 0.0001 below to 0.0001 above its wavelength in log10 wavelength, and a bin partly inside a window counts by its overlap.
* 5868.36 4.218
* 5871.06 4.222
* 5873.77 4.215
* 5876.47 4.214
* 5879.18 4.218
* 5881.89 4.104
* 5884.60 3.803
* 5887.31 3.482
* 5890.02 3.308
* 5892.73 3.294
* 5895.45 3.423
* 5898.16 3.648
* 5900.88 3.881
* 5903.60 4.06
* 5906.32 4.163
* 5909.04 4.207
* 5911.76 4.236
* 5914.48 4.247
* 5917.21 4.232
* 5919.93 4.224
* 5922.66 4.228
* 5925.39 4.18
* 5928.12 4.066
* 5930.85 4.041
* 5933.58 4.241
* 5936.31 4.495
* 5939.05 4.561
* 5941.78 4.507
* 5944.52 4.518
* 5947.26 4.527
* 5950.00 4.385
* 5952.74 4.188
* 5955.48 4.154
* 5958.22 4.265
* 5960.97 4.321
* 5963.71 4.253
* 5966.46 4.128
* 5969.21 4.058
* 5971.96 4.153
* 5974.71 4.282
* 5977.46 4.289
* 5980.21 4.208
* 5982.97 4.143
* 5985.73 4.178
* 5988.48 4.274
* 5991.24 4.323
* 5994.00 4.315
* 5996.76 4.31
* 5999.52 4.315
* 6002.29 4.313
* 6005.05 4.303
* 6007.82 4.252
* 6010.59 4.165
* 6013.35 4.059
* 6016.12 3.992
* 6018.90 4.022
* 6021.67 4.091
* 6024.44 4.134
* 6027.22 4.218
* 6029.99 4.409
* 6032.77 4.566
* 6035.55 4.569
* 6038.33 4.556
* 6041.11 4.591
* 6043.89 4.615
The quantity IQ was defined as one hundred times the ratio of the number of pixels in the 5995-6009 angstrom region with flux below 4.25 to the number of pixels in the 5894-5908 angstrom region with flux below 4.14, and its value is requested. 0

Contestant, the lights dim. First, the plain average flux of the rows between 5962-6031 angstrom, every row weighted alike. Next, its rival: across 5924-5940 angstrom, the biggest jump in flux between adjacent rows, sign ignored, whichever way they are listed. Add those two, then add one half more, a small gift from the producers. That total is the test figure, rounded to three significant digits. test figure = 4.96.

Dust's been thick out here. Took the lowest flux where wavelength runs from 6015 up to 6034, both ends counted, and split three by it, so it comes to 0.752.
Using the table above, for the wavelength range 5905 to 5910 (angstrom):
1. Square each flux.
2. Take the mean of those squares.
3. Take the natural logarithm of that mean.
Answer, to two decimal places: 2.86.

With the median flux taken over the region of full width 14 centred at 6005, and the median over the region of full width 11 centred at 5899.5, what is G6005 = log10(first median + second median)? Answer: 0.907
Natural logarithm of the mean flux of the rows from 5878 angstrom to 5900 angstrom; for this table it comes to 1.30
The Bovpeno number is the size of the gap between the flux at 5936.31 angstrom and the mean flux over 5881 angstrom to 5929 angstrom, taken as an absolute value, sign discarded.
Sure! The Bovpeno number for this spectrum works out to 0.56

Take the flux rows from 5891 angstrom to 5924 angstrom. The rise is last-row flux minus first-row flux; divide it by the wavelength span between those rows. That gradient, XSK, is 0.031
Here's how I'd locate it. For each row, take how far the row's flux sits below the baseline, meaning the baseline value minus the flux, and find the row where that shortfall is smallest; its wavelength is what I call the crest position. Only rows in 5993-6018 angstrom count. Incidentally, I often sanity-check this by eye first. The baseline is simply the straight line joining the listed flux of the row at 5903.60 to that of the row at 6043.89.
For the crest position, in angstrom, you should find 5994.00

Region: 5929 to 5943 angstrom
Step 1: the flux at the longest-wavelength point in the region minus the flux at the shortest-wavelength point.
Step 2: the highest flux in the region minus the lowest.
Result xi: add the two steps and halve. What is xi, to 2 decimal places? 0.49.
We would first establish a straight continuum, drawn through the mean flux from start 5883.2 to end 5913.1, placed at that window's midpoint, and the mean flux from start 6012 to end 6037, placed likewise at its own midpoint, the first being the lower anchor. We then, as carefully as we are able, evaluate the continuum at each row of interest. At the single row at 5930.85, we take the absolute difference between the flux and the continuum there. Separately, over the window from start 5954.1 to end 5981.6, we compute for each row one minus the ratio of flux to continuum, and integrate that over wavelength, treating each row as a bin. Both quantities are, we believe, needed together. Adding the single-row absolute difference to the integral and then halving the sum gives -0.56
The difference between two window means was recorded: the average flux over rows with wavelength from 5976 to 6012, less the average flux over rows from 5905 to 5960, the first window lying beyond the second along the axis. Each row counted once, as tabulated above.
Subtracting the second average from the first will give -0.02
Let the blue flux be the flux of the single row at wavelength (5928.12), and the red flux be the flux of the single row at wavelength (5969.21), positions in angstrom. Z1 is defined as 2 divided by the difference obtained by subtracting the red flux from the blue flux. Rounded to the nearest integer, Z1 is 250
